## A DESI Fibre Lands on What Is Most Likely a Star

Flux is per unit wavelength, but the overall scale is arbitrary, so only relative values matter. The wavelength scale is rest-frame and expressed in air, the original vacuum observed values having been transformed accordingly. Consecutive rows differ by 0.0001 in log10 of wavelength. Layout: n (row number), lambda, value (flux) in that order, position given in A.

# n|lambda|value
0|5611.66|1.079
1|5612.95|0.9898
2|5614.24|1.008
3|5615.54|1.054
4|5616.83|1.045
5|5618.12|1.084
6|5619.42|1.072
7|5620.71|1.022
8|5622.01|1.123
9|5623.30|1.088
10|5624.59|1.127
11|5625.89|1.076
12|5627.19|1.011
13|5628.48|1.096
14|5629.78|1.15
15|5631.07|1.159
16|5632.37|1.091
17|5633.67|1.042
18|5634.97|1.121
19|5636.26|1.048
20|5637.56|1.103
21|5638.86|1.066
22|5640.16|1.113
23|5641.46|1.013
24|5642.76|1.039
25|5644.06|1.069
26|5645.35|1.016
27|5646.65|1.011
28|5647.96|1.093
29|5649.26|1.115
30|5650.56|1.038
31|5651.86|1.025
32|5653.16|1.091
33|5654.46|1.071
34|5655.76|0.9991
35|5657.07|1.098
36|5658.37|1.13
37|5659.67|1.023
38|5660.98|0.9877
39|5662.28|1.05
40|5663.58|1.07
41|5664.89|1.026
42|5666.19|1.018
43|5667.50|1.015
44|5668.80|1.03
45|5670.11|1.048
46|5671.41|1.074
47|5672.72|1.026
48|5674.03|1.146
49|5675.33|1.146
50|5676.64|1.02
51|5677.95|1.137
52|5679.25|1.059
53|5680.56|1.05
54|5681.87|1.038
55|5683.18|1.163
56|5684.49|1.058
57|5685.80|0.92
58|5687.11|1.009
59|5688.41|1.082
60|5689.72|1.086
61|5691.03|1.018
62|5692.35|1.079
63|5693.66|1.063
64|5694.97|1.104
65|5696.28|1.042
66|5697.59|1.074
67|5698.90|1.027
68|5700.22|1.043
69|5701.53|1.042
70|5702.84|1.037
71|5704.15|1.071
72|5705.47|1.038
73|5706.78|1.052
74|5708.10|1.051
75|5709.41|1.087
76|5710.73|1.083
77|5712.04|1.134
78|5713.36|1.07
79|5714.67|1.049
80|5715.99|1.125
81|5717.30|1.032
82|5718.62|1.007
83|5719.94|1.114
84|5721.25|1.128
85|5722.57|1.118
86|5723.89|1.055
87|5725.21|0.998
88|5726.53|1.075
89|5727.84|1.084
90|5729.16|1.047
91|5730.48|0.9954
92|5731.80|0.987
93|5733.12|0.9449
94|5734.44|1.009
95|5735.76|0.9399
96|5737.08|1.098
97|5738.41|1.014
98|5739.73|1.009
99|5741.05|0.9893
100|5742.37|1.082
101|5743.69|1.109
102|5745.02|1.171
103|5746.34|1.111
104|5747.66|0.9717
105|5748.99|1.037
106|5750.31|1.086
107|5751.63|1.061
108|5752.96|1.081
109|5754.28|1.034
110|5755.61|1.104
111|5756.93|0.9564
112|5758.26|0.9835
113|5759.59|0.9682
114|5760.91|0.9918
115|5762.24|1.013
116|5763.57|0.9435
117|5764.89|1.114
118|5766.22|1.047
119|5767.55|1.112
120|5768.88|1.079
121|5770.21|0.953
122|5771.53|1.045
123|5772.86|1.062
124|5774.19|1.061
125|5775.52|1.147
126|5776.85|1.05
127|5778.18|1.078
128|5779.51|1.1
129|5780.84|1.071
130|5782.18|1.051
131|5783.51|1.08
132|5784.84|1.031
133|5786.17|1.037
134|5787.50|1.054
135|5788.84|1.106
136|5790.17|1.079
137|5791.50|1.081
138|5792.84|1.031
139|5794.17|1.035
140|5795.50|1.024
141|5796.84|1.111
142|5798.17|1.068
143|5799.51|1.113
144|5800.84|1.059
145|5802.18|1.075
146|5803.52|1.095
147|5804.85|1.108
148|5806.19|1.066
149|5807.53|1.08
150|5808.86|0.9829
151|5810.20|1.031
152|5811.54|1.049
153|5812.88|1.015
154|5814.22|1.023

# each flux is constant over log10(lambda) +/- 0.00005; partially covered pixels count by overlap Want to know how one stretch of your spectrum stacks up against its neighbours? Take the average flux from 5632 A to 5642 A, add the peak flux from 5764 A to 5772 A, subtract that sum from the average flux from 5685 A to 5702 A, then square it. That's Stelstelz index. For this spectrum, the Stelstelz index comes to 1.31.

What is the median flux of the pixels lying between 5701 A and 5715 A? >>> 1.05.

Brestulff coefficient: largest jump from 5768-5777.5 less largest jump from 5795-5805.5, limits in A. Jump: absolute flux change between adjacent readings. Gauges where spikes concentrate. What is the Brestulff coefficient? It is 0.04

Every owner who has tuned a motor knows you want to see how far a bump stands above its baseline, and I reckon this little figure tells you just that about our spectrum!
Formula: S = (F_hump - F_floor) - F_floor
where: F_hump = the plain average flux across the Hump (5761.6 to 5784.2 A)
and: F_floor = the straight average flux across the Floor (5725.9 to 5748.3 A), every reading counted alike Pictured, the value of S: -1.02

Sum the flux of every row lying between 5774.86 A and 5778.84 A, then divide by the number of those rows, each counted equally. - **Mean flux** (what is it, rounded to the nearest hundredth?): 1.09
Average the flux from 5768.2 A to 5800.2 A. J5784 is 1.06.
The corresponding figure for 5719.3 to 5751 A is 1.05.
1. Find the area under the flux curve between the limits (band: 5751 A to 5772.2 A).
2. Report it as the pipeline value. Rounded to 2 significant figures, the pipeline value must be 22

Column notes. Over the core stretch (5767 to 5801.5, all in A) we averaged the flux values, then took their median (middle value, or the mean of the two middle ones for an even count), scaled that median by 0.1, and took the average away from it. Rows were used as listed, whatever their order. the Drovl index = -0.960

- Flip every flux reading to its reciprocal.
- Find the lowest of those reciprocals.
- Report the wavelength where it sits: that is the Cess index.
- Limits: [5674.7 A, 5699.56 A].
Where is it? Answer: 5683.18 A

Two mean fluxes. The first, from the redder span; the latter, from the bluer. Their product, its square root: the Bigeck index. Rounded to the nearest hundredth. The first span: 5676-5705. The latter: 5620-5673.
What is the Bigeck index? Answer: 1.06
